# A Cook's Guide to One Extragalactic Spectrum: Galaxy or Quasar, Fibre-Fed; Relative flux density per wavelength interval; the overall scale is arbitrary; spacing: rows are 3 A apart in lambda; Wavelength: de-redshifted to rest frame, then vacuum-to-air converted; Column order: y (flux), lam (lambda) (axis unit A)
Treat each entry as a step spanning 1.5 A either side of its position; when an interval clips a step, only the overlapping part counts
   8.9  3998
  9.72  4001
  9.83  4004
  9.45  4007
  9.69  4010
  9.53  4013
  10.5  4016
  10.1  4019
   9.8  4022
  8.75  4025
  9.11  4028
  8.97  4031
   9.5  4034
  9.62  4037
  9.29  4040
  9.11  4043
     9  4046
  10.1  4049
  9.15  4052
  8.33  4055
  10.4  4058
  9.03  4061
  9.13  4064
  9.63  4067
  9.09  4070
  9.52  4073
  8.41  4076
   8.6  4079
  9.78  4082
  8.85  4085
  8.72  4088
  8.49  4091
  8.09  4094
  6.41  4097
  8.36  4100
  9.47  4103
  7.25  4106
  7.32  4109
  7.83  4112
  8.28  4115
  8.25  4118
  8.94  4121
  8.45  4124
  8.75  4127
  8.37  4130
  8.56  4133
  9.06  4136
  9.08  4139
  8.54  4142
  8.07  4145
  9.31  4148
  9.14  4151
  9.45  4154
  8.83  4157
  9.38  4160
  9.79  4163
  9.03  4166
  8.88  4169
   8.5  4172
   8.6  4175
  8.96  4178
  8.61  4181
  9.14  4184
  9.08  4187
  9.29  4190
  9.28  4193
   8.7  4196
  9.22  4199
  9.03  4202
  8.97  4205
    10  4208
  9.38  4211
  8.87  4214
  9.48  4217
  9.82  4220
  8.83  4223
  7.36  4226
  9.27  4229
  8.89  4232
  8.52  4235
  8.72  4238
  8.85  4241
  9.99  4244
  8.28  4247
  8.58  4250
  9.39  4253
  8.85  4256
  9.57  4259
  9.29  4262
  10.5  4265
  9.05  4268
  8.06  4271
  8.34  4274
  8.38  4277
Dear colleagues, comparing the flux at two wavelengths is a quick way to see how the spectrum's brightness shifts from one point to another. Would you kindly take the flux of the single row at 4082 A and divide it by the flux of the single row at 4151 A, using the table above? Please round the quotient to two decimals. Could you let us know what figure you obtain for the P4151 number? 1.07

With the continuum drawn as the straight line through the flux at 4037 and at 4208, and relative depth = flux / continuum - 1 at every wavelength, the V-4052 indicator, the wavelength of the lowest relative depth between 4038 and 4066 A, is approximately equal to 4055 A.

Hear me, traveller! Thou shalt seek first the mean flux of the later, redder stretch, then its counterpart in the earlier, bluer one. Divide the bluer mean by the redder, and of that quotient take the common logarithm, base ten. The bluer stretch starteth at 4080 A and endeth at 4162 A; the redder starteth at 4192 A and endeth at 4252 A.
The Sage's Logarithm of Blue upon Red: -0.022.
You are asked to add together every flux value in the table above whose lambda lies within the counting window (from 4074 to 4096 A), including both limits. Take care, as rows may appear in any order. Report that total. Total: 61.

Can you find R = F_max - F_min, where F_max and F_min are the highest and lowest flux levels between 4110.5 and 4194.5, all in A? 1.96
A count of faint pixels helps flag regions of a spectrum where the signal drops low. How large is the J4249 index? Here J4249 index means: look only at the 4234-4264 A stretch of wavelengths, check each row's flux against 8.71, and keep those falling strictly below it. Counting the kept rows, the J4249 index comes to 3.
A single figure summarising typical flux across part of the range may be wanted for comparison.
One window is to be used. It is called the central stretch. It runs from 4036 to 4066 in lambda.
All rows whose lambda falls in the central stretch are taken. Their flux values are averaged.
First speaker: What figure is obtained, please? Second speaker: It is 9.32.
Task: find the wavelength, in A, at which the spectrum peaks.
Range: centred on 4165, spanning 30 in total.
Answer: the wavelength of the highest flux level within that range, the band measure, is 4163 A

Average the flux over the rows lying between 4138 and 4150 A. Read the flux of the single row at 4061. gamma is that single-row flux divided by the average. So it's 1.03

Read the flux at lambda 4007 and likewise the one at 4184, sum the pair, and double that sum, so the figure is 37.2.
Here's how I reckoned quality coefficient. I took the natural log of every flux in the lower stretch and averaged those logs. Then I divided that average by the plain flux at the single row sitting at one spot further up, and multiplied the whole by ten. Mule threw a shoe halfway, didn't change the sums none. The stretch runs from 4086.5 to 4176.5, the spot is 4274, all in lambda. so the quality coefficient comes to 2.57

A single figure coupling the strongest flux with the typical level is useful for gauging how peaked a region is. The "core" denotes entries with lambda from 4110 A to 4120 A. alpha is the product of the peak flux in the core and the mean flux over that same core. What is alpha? 67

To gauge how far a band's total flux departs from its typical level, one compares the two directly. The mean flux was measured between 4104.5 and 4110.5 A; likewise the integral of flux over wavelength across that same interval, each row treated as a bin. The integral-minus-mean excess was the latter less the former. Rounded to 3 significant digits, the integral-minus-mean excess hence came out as 36.4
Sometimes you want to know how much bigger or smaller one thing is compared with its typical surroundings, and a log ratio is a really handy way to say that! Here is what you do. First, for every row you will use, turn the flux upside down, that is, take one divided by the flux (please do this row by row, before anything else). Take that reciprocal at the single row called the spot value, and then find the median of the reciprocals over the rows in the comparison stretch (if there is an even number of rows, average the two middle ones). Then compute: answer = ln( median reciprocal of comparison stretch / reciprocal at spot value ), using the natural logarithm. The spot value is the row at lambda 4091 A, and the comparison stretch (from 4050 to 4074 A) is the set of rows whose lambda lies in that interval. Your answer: -0.07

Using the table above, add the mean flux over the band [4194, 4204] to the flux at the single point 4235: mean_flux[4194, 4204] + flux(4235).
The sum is 17.5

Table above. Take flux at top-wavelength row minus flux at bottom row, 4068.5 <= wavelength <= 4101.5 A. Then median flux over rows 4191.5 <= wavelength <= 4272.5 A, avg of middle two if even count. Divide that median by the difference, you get -12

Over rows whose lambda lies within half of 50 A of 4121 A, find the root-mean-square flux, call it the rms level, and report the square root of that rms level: 2.89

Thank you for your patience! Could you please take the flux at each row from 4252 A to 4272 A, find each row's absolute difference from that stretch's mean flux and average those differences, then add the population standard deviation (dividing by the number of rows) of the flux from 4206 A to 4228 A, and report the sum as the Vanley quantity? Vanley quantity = 1.3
